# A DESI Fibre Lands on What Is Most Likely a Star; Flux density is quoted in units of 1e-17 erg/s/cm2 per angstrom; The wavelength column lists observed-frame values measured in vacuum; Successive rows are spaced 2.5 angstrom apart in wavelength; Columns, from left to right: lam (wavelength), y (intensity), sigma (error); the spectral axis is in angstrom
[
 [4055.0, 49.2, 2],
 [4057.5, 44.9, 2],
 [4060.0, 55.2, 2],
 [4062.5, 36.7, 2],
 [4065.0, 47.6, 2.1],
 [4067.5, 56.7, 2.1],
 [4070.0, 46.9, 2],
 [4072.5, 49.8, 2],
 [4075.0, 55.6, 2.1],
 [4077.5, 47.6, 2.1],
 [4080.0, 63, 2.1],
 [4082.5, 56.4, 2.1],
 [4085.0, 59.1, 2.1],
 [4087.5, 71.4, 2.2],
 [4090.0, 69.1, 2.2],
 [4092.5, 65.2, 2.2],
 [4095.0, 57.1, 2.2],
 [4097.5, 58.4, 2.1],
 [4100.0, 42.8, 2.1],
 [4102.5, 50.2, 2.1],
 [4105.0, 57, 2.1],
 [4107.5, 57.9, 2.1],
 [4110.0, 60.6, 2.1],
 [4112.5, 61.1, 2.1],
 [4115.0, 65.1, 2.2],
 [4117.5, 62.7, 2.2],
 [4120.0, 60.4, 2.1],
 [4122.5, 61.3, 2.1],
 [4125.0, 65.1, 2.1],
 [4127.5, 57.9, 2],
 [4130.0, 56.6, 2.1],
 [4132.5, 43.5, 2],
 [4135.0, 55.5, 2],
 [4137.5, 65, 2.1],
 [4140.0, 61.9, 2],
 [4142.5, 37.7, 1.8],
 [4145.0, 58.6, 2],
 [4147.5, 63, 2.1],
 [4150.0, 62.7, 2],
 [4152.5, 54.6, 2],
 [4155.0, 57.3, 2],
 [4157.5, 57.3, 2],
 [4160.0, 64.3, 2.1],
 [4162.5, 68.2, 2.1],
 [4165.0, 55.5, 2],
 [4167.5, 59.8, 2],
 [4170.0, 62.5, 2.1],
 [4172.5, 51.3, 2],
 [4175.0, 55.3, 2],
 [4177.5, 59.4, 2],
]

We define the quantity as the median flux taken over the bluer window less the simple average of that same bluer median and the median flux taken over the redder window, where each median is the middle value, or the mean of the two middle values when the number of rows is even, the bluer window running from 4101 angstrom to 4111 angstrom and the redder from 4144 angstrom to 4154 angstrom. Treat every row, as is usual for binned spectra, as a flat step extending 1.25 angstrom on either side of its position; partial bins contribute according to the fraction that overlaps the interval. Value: -1.6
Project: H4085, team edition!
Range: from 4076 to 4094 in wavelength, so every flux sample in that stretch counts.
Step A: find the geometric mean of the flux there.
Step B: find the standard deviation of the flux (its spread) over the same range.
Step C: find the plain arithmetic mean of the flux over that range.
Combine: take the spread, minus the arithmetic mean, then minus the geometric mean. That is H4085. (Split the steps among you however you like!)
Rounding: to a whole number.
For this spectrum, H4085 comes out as -115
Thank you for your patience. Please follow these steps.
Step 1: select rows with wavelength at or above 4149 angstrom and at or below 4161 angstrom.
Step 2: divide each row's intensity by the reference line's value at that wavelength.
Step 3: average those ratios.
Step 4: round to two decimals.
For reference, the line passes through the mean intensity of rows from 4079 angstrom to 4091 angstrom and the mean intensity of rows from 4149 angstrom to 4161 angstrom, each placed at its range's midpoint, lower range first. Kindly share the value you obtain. 1.00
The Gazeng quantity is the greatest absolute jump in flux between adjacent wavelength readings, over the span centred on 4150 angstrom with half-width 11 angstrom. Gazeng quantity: 24.2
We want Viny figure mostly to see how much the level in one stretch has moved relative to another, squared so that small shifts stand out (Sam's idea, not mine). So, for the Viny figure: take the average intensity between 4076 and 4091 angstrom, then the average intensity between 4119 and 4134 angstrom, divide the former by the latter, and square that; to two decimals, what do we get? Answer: 1.13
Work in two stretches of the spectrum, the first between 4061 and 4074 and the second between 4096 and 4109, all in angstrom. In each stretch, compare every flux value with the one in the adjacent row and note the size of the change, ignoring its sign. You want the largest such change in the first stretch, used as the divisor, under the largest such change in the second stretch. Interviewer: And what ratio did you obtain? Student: 1.43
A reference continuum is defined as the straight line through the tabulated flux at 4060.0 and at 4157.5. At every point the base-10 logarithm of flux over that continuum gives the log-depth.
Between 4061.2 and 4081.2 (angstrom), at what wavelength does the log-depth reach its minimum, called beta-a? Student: 4062.5 angstrom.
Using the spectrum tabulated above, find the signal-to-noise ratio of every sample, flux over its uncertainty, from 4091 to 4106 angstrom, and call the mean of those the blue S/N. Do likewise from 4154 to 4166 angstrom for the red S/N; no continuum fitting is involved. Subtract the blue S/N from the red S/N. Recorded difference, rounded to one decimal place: 3.8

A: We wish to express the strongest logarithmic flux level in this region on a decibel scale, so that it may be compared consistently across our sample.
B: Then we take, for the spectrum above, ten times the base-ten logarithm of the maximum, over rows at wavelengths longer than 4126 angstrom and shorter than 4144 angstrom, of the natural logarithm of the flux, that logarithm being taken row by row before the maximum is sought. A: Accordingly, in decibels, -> 6.21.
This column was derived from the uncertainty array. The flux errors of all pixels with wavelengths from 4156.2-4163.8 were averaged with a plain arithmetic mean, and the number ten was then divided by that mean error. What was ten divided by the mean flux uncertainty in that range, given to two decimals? 4.84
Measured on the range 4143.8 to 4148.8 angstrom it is 4.88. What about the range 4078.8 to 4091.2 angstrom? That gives 4.67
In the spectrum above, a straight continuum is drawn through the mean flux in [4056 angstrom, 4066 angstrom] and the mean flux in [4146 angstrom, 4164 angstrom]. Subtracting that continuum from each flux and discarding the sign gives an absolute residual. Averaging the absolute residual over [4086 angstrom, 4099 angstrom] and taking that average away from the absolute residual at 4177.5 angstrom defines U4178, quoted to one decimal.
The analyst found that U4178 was -7.9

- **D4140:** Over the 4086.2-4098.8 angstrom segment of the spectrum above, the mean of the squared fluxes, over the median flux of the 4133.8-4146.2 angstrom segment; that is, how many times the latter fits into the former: 71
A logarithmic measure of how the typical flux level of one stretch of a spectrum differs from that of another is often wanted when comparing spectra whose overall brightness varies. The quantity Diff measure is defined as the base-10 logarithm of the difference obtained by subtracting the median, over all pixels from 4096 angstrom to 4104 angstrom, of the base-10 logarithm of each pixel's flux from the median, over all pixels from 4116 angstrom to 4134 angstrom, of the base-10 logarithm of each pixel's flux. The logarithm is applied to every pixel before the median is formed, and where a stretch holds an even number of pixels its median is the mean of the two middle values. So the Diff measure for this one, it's -1.10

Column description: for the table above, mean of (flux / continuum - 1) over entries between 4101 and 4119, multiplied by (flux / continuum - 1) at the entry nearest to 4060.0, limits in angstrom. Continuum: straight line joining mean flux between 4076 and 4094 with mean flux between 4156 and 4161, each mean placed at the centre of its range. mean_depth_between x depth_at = 0.0038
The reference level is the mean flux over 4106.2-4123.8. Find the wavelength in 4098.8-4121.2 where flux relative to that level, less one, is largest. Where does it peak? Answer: 4115.0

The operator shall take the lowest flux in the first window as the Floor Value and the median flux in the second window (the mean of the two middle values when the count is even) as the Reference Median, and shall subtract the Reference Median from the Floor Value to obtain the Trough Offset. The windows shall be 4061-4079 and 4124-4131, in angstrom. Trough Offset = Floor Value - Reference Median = -21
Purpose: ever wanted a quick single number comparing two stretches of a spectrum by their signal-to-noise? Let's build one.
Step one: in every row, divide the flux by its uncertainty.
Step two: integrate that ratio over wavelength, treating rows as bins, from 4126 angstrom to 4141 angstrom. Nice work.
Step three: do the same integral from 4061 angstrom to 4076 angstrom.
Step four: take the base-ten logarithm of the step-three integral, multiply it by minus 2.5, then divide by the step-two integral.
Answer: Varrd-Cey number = -0.0153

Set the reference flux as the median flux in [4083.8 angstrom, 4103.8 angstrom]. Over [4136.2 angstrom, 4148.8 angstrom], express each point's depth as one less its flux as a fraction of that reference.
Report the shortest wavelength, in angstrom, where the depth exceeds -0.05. 4142.5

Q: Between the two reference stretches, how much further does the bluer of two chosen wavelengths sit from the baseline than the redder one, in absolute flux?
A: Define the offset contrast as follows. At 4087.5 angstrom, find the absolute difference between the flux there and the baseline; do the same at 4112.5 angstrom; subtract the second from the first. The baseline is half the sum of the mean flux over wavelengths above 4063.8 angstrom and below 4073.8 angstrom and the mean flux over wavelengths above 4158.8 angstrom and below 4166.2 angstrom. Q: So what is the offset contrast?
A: 10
